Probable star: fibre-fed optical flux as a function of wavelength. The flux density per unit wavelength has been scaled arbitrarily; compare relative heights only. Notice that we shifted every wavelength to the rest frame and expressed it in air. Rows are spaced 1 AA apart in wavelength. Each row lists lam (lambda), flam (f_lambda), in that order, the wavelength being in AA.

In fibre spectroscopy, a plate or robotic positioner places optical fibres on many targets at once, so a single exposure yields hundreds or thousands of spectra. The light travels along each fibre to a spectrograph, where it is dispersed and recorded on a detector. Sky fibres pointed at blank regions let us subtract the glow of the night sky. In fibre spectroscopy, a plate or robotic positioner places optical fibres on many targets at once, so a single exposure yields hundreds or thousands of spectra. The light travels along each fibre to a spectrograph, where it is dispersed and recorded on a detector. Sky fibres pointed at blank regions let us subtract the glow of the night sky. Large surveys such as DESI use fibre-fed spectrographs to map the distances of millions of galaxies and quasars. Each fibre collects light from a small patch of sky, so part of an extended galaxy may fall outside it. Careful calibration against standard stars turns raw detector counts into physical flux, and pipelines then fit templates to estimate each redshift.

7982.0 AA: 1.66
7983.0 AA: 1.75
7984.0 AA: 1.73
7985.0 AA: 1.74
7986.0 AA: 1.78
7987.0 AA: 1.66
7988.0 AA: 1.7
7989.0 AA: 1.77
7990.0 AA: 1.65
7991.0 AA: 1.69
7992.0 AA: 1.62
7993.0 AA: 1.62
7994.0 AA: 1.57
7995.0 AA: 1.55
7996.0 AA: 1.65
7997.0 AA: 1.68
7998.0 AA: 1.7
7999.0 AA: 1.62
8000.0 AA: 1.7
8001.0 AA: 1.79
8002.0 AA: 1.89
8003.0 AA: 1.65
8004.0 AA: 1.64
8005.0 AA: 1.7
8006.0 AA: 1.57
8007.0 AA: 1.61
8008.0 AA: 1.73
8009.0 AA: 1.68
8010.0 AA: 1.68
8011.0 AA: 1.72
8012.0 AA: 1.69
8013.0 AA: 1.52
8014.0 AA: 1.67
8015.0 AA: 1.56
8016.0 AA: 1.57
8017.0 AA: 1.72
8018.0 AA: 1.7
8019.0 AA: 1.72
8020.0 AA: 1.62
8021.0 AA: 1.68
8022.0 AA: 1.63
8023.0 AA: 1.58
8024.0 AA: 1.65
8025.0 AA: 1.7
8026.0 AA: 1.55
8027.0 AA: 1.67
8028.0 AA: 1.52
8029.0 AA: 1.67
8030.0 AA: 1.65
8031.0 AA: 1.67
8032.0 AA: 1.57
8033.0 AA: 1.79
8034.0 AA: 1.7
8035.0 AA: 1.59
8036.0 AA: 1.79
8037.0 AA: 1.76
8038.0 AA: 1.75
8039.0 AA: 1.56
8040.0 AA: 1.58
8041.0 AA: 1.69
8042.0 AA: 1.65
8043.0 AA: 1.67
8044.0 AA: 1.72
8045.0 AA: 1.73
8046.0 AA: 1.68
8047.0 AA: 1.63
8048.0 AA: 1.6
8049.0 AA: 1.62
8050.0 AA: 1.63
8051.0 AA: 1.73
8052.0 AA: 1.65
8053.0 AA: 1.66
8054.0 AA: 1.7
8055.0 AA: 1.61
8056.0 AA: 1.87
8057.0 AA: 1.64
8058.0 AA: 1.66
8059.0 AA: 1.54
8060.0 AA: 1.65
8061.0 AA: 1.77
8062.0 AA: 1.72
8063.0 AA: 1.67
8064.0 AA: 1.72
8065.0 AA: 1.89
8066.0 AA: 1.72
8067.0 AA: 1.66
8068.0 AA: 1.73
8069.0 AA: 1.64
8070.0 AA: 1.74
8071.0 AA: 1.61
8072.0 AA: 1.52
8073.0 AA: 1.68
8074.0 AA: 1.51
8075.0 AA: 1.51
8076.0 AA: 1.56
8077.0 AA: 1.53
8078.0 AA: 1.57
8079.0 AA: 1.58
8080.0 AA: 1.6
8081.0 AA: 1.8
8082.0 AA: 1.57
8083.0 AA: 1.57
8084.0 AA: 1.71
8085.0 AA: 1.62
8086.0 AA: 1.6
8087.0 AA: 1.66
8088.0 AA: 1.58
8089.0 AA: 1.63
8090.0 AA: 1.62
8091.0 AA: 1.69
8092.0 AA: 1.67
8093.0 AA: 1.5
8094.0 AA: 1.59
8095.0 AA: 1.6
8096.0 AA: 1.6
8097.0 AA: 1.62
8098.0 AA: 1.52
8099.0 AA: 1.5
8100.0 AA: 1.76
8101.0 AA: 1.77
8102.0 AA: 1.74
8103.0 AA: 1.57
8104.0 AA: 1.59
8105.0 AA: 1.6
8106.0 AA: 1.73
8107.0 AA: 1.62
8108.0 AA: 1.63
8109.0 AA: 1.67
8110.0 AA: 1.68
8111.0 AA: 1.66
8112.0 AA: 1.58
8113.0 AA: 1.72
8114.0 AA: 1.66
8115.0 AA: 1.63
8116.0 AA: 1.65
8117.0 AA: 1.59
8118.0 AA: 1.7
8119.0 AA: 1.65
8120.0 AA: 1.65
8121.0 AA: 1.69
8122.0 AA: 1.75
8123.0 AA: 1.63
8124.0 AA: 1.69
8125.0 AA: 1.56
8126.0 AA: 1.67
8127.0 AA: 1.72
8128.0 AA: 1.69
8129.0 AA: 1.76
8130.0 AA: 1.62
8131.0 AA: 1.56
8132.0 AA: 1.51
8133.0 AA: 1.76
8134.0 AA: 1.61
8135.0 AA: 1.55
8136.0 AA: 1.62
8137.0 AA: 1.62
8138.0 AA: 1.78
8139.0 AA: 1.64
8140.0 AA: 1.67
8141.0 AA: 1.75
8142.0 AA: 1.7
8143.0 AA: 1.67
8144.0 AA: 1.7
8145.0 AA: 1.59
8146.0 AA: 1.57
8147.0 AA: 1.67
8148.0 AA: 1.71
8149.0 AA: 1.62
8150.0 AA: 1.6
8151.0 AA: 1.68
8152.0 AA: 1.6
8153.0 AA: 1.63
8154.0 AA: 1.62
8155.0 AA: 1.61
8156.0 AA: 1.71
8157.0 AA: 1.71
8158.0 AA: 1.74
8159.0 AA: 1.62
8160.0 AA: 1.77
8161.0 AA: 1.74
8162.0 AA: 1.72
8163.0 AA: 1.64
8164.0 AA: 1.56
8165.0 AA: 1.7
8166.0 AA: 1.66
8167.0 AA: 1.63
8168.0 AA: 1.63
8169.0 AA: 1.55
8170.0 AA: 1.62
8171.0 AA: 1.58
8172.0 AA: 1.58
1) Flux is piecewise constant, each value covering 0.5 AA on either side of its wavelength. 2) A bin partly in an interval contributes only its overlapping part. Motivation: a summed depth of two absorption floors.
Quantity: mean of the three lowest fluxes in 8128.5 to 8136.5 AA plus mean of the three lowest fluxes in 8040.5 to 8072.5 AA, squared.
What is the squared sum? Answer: 9.6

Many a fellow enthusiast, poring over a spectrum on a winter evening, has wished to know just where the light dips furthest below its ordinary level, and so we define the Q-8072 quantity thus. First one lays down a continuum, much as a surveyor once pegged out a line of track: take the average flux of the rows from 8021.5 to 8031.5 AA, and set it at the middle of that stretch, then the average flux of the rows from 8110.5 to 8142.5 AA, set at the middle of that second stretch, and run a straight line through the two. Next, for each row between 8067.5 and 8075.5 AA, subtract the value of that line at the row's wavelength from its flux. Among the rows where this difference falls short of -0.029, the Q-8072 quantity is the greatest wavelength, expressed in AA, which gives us 8075.0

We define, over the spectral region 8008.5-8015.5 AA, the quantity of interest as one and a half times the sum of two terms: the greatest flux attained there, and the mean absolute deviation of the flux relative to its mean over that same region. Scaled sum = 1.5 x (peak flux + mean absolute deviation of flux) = 2.67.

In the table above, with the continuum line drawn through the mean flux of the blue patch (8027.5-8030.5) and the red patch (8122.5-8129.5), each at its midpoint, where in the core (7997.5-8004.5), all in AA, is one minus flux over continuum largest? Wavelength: 7999.0 AA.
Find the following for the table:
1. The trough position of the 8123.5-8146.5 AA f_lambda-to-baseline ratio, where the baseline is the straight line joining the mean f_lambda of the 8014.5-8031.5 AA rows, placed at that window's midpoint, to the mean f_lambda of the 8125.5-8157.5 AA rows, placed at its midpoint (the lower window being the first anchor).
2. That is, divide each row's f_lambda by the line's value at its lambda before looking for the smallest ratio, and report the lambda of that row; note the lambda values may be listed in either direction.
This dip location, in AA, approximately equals 8132.0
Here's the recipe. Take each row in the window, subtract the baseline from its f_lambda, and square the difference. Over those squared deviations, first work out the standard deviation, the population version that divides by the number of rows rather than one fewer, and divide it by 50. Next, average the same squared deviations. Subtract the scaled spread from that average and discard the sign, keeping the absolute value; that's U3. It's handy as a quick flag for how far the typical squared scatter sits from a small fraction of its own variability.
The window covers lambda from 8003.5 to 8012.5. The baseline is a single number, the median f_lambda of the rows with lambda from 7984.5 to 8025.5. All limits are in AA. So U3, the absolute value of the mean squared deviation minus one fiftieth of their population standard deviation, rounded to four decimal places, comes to 0.0025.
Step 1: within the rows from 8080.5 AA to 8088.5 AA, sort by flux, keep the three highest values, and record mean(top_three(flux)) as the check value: 1.72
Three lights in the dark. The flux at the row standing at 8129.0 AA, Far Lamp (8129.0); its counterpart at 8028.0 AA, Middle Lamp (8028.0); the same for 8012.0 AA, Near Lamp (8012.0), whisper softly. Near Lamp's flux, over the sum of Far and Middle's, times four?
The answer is 2.06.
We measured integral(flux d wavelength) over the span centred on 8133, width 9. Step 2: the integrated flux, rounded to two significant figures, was 15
